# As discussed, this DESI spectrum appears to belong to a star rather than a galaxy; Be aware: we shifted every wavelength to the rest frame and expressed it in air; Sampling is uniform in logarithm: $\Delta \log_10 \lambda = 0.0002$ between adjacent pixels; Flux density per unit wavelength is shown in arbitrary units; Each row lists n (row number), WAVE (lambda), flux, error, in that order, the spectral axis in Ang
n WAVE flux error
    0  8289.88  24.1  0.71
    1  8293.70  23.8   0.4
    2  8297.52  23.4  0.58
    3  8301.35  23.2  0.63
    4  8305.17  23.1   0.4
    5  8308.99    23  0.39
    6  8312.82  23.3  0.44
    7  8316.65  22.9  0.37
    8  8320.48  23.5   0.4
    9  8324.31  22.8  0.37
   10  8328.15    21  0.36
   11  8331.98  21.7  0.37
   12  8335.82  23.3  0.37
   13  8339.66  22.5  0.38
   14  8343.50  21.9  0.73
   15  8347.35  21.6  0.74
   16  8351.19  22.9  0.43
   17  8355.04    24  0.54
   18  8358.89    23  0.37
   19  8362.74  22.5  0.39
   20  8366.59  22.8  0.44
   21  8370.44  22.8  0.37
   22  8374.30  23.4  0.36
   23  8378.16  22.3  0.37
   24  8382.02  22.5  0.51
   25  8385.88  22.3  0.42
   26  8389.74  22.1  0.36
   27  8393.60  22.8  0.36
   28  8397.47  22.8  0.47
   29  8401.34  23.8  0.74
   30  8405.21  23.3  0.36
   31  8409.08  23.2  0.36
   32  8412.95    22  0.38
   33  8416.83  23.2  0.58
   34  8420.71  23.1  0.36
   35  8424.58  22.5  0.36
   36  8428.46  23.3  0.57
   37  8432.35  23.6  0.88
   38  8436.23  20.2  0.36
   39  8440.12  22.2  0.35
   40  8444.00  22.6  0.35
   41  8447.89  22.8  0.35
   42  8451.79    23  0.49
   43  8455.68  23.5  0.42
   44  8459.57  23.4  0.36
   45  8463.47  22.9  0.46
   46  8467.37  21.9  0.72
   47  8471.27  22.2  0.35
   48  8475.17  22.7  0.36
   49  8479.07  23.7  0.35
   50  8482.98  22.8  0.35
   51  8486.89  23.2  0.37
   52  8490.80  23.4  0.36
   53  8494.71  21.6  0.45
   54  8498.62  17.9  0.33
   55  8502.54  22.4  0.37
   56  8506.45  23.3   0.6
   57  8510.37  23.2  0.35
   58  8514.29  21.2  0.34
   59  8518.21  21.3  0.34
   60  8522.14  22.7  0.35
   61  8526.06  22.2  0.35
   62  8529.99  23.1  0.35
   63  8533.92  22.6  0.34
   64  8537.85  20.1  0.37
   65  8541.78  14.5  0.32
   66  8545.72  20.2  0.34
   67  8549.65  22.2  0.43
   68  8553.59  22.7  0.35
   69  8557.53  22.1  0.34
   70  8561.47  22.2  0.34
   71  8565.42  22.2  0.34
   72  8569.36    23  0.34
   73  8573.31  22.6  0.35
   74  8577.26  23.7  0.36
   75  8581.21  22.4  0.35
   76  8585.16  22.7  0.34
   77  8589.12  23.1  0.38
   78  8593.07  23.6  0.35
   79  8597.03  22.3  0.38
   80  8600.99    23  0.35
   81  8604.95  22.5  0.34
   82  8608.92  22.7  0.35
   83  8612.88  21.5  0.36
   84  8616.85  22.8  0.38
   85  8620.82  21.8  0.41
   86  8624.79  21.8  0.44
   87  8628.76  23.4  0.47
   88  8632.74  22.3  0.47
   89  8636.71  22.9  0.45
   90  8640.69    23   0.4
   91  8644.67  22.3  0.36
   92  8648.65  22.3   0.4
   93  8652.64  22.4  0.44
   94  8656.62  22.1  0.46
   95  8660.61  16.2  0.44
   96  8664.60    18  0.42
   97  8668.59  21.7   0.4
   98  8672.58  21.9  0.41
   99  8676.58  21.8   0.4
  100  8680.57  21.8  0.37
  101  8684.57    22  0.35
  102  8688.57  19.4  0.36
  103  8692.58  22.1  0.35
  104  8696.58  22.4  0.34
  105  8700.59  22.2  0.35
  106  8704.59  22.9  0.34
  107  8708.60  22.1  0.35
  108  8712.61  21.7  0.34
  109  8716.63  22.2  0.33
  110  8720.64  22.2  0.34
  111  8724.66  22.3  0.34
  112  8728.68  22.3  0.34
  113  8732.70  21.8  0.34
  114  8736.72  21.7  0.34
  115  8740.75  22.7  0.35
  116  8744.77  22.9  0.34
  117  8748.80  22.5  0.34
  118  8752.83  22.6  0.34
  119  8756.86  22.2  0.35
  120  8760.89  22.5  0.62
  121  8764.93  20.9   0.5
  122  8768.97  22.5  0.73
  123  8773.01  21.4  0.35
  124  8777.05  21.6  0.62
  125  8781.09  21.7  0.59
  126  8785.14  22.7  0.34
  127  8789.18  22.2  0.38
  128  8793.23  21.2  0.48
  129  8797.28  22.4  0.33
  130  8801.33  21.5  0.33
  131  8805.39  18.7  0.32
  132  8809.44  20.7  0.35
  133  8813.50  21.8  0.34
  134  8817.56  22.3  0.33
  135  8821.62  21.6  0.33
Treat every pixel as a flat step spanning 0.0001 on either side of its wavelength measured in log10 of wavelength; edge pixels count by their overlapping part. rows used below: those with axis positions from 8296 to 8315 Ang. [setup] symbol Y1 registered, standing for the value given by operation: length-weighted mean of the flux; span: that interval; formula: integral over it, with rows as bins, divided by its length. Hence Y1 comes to 23.2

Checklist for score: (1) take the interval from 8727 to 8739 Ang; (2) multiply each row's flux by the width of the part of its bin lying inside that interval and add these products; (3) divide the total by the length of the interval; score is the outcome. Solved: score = 21.9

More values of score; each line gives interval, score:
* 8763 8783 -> 21.6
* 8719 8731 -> 22.2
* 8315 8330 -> 22.5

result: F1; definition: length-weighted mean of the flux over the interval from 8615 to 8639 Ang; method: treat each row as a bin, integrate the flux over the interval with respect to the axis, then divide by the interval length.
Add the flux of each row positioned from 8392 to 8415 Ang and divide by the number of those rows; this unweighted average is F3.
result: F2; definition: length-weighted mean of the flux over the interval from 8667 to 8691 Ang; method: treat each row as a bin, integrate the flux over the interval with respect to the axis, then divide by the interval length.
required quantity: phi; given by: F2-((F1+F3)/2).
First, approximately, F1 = 22.5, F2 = 21.4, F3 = 23.0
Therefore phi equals -1.3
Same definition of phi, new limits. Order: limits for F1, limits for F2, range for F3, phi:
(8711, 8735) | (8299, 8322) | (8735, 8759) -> 0.9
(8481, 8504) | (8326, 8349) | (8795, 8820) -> 0.5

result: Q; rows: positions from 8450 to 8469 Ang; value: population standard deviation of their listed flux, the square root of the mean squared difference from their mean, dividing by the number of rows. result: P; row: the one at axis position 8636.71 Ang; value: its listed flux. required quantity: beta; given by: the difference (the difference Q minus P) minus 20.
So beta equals -42.3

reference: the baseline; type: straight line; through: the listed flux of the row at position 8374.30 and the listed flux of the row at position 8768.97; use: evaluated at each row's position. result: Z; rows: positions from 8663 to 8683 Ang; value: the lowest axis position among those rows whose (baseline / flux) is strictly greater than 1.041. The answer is 8664.60 Ang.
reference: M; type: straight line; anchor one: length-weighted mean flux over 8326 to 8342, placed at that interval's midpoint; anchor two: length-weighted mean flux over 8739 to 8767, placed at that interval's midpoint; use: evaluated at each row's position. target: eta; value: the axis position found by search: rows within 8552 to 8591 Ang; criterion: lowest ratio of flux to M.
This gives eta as 8557.53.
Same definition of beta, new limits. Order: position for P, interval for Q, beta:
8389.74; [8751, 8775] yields -41.5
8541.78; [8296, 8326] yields -34.3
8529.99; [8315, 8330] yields -42.2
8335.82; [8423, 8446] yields -42.2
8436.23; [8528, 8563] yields -37.7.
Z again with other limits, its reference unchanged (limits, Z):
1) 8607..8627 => 8612.88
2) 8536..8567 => 8537.85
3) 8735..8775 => 8764.93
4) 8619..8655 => 8620.82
